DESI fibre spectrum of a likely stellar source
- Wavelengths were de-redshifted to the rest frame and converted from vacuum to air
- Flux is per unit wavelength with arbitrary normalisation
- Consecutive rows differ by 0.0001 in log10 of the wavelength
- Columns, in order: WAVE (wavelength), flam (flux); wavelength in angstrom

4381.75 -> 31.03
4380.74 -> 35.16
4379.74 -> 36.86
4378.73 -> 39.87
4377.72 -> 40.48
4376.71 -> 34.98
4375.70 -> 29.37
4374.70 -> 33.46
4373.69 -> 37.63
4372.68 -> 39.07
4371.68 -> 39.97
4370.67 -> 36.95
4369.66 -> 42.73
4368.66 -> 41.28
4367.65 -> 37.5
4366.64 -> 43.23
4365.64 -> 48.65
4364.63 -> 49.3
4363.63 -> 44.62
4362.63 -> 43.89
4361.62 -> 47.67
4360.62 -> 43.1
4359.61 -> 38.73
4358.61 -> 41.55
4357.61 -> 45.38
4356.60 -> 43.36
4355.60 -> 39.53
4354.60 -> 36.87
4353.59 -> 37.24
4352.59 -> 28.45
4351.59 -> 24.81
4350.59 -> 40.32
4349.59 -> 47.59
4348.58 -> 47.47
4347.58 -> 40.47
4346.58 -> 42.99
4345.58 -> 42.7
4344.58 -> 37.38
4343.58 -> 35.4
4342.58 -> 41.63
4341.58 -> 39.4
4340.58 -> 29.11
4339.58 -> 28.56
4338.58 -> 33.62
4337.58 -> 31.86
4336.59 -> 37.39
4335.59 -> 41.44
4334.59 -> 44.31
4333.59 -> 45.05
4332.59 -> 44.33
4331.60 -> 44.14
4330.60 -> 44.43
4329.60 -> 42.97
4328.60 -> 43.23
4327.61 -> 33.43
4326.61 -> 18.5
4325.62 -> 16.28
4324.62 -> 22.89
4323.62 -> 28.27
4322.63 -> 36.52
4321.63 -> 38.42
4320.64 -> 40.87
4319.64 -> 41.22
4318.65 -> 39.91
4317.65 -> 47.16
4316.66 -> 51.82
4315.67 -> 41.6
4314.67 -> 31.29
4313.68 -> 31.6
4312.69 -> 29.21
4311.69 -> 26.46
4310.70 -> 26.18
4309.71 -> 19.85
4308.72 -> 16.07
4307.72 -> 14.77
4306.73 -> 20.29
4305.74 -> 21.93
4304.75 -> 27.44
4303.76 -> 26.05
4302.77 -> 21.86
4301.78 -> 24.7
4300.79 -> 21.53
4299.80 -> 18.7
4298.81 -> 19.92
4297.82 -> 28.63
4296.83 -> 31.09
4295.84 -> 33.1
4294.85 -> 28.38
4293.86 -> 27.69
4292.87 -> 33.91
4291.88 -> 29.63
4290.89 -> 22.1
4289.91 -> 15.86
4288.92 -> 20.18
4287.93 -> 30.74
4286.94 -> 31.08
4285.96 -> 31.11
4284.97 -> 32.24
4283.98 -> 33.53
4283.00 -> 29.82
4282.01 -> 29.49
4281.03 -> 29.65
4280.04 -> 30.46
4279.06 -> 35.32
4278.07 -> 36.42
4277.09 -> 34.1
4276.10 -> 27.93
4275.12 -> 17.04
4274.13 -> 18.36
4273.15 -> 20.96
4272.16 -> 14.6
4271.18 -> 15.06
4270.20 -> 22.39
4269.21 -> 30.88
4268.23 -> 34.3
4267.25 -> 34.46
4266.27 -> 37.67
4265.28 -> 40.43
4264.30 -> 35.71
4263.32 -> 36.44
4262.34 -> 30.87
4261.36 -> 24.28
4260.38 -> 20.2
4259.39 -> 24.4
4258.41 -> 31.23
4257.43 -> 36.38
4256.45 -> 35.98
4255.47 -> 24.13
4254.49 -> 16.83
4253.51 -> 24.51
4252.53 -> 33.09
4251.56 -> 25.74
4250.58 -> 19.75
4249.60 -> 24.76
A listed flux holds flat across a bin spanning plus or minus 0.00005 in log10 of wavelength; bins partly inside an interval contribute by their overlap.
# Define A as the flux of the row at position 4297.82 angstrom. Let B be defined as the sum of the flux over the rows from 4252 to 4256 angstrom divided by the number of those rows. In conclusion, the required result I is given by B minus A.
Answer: -4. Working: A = 28.63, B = 25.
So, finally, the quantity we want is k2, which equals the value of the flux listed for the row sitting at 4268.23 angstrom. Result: 34.3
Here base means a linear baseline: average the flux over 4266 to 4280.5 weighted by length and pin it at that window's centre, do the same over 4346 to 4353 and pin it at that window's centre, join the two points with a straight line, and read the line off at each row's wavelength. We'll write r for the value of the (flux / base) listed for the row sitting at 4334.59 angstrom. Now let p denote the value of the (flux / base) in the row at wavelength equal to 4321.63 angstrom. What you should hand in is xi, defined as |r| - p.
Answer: 0.1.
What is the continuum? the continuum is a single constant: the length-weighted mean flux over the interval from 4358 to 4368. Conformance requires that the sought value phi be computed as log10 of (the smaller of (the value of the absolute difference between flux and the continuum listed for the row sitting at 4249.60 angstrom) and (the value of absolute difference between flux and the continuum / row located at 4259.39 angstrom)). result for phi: 1.3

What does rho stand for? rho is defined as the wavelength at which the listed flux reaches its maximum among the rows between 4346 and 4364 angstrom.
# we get 4361.62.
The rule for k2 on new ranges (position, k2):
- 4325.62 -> 16.28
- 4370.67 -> 36.95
